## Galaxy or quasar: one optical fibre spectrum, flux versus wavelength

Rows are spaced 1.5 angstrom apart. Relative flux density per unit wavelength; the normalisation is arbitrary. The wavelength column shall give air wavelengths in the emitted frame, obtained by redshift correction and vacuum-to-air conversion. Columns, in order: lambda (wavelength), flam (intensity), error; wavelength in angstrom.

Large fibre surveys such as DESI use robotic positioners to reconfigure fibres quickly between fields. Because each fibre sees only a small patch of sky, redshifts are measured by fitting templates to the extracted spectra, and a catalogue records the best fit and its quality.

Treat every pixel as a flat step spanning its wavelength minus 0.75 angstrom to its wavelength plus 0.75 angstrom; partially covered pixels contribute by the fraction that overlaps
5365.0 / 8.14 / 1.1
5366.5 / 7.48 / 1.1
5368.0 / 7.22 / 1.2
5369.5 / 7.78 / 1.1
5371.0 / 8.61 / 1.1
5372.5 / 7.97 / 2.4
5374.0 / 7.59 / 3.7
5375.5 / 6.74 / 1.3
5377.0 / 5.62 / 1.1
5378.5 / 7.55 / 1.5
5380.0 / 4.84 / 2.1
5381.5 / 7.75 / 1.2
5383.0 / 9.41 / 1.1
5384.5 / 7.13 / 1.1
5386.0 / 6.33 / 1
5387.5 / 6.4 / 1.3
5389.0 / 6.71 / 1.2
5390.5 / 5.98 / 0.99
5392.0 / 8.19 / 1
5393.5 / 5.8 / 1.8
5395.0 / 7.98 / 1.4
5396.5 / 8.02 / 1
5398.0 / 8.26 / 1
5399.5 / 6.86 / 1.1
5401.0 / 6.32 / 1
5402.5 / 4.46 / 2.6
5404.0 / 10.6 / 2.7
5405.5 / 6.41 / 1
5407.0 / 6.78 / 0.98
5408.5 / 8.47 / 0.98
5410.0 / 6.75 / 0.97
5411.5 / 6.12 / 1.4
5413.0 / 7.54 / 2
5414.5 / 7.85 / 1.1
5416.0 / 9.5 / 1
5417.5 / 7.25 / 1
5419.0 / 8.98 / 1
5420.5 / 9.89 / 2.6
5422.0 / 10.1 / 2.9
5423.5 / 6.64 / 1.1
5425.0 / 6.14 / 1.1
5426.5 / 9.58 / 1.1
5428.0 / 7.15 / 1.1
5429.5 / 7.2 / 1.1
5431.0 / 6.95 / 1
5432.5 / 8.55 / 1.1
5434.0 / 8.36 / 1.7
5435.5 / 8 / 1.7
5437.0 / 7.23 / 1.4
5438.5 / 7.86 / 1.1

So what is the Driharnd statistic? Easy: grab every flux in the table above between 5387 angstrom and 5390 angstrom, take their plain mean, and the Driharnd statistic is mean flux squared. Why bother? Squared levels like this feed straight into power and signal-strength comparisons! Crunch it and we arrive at 43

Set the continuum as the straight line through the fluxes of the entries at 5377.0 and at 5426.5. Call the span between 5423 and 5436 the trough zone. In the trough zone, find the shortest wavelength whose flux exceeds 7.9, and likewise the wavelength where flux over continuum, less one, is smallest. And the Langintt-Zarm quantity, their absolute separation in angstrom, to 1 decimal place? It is 1.5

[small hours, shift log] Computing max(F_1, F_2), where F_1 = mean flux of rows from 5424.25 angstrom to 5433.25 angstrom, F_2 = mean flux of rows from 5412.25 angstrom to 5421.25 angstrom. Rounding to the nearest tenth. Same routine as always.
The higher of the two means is 8.5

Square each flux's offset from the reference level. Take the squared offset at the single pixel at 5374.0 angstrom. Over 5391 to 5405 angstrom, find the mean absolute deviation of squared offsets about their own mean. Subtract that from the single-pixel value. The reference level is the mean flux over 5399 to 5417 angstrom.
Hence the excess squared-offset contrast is -2.9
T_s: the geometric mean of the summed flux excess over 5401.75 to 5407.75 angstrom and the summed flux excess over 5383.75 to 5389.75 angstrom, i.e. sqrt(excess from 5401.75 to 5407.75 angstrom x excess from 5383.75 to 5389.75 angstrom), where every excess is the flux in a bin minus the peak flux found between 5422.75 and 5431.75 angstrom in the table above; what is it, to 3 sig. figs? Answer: 10.9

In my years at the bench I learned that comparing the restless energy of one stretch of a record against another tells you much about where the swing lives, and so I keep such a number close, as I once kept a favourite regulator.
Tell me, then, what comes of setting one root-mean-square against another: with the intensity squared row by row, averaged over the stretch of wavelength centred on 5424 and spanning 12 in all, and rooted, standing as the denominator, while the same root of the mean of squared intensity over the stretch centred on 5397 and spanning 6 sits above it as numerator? 0.93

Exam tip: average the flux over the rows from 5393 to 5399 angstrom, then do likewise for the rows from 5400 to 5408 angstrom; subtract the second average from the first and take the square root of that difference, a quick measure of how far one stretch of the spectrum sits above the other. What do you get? 0.8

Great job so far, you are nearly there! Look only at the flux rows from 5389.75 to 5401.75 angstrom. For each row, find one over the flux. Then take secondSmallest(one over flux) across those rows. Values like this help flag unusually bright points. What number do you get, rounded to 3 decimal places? 0.122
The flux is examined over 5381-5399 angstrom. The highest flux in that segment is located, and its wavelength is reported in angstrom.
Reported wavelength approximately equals 5383.0 angstrom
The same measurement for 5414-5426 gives 5422.0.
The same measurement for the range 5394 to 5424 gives 5404.0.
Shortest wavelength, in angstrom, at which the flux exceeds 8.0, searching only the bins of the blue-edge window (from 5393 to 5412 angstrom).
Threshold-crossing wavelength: 5396.5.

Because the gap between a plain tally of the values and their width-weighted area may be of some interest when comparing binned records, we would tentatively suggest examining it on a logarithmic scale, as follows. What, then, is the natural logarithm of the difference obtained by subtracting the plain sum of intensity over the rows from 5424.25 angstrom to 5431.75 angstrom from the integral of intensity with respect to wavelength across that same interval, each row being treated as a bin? 2.92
